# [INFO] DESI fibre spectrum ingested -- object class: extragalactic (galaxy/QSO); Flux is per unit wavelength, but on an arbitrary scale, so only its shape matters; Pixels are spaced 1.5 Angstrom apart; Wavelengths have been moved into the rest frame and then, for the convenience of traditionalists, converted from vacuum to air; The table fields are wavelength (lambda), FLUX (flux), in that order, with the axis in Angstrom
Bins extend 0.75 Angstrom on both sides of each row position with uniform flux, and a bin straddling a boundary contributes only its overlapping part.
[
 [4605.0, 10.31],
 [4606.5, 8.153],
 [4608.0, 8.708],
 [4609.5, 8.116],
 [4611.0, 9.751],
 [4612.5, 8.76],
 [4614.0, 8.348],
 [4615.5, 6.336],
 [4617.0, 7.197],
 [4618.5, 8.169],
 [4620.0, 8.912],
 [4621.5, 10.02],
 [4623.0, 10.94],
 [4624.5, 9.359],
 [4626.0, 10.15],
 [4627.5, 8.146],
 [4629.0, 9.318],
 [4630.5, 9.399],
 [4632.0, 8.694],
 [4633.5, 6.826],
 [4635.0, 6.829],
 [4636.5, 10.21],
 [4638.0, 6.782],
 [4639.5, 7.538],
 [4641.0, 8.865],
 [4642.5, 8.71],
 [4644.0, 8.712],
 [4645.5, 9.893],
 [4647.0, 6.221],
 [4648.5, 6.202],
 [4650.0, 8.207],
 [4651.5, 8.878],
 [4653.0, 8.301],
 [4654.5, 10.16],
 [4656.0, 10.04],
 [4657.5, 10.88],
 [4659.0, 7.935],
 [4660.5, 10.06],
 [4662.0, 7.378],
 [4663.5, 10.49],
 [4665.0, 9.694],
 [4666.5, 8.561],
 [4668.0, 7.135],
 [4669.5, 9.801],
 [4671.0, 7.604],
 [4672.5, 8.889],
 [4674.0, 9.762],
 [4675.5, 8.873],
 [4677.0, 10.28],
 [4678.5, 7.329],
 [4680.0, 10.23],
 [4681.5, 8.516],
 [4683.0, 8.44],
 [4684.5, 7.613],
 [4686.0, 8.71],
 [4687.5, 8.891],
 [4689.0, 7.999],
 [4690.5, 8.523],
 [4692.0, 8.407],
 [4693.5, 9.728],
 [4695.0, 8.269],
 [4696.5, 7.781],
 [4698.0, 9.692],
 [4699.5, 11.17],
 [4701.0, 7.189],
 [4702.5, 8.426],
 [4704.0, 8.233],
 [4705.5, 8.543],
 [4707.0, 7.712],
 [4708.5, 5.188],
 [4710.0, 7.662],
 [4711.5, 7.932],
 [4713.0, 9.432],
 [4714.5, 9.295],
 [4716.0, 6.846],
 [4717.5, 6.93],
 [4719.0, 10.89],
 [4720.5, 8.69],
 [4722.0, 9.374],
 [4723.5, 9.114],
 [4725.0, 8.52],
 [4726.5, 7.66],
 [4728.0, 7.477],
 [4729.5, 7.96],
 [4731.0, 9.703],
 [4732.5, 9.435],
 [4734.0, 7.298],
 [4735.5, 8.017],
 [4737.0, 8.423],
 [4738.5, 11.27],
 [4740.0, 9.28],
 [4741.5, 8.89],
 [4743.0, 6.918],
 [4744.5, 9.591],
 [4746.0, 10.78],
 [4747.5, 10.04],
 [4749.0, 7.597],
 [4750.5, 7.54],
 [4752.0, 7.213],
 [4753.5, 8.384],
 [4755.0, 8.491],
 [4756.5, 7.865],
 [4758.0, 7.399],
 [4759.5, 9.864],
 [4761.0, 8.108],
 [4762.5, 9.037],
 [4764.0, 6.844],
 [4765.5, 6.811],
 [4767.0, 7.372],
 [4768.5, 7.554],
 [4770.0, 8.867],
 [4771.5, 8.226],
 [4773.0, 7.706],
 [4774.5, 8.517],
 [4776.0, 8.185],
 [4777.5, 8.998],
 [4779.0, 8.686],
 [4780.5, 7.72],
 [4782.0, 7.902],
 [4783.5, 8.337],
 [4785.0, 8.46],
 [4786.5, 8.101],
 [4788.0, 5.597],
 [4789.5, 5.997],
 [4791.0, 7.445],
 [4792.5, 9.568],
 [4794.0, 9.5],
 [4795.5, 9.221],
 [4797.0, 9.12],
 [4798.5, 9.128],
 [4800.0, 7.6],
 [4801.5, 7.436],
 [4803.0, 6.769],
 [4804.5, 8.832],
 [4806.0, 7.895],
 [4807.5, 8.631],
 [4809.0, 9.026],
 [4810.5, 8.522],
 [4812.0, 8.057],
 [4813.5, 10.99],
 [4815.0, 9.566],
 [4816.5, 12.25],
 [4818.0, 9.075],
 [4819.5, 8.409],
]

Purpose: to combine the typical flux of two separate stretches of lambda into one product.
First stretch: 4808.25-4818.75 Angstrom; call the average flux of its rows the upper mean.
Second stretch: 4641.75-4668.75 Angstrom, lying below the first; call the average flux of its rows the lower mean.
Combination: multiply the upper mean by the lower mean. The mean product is 84.3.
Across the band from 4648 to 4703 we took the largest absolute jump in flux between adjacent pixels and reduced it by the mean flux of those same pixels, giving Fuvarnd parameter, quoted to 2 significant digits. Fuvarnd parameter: -4.8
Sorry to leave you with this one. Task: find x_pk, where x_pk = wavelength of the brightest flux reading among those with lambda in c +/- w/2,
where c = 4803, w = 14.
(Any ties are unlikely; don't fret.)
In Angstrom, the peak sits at 4798.5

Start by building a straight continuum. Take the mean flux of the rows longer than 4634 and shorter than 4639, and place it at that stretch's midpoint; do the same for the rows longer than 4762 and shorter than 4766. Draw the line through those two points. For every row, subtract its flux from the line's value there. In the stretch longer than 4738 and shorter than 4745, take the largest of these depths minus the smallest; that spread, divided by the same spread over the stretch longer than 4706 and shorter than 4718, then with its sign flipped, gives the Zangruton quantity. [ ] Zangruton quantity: -1.02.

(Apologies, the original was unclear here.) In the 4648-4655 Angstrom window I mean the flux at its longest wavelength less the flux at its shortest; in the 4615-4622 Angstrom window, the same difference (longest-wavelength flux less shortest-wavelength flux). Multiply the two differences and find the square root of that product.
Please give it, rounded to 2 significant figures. 3.8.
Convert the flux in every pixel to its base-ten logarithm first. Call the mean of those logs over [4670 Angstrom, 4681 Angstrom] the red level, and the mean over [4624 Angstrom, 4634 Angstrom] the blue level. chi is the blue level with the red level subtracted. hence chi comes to -0.01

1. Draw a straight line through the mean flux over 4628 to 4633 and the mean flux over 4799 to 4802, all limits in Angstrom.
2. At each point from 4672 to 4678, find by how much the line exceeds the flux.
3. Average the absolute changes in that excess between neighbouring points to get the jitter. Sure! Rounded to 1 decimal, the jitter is 1.1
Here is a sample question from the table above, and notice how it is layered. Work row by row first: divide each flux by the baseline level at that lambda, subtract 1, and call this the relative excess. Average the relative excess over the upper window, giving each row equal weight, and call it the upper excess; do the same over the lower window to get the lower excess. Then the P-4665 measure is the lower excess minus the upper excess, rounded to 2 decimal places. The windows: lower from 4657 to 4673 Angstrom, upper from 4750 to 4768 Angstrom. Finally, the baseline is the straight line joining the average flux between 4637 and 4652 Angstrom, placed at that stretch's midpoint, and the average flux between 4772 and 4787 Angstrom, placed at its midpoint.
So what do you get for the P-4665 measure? 0.15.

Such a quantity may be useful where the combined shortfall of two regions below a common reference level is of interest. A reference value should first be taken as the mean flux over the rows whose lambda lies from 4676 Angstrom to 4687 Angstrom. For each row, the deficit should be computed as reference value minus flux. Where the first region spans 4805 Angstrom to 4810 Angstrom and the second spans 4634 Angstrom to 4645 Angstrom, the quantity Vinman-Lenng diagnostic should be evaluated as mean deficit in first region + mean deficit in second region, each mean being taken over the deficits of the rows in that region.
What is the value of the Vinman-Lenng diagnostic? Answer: 0.7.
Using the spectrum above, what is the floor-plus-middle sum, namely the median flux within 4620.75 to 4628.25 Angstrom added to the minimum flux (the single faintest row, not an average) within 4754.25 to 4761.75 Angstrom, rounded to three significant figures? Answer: 17.4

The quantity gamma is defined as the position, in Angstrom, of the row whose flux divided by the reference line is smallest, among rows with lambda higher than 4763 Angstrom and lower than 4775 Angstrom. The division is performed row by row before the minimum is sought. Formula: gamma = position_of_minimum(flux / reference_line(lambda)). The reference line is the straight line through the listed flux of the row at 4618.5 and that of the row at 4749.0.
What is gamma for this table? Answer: 4765.5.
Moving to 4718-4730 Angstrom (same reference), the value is 4728.0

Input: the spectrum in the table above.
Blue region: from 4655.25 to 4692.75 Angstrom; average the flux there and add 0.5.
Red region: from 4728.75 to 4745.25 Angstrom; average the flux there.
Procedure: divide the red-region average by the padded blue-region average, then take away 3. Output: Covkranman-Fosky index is -2.06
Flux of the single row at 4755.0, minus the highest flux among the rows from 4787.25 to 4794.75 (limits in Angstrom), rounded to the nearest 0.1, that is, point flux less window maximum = -1.1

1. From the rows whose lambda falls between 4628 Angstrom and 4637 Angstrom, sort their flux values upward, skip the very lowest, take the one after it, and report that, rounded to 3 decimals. 6.829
